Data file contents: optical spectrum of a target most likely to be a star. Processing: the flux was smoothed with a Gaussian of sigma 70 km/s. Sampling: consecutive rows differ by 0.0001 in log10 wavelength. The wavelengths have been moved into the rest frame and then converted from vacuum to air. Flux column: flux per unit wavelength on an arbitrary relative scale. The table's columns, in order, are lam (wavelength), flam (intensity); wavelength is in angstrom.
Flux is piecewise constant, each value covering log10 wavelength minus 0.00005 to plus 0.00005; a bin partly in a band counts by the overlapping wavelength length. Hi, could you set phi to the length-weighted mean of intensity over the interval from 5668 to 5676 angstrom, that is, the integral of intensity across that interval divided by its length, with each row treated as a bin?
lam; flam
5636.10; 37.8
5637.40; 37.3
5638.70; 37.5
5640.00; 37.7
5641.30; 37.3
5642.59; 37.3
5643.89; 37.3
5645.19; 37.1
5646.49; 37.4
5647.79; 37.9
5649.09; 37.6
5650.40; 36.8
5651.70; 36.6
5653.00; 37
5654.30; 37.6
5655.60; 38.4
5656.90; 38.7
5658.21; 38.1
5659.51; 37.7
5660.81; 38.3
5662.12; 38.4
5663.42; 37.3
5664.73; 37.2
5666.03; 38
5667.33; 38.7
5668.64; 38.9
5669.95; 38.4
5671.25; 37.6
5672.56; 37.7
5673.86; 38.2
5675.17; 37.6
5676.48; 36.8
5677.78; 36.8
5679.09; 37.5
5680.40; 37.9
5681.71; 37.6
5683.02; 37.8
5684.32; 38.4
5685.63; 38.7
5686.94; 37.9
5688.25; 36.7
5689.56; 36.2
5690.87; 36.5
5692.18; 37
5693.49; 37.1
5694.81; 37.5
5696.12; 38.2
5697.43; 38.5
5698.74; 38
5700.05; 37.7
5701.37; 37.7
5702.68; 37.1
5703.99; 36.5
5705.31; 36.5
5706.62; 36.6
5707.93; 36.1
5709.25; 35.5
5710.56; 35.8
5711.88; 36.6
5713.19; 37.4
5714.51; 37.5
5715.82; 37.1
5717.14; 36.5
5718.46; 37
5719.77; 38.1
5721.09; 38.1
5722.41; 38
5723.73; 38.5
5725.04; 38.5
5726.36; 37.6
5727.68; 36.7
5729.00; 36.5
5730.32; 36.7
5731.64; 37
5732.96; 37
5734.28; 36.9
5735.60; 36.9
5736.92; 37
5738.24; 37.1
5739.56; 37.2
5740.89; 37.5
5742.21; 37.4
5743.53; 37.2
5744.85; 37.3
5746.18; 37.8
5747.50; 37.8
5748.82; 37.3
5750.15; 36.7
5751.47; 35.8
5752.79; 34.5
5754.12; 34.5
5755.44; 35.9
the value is 38.0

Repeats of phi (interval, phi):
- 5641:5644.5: 37.4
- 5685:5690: 37.4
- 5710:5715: 36.8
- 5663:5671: 38.1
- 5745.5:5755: 36.3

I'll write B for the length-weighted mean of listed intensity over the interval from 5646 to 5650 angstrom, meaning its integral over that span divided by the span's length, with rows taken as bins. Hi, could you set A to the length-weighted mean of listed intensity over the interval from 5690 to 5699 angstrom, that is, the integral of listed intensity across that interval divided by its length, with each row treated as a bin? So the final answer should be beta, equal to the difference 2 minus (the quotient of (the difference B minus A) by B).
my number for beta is 2.00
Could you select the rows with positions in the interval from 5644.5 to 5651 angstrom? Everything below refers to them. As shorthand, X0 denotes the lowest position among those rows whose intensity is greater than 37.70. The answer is 5647.79 angstrom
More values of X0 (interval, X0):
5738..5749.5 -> 5746.18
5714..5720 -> 5719.77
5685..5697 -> 5685.63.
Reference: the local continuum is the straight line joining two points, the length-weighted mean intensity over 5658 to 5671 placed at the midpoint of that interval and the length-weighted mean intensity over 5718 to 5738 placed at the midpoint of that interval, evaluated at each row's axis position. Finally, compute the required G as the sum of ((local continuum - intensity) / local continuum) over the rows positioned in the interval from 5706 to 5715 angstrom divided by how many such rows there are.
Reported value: 0.029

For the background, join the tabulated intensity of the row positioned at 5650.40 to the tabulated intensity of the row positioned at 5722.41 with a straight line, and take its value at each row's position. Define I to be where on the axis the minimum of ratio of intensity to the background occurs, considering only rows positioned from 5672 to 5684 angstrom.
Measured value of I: 5677.78 angstrom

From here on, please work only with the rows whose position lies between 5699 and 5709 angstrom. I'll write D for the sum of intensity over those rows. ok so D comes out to 258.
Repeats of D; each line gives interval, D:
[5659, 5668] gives 266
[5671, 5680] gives 262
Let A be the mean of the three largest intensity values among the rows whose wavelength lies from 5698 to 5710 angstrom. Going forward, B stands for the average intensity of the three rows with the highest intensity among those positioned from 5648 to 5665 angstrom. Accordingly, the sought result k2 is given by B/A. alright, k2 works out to 1.02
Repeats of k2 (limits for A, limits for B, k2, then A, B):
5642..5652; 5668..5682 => 1.02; 37.6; 38.5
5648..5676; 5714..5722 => 0.98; 38.8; 37.9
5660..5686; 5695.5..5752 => 0.99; 38.8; 38.5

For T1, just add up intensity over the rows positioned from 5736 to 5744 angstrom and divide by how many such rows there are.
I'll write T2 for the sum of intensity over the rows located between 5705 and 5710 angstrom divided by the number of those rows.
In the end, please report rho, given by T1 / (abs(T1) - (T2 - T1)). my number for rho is 0.97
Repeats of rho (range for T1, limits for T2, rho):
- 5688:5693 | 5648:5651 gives 1.02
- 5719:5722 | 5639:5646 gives 0.98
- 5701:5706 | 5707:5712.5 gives 0.97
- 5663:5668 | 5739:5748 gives 0.99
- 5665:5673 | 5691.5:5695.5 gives 0.97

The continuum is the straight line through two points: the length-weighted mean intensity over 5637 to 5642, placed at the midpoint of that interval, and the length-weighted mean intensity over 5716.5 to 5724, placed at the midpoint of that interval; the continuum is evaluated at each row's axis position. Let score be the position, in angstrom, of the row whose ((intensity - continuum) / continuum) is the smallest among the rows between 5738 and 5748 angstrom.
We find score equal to 5738.24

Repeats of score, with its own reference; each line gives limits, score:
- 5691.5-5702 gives 5692.18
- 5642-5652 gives 5651.70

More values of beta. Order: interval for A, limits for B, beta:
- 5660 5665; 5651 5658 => 2.00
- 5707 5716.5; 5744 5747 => 1.97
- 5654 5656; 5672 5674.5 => 2.00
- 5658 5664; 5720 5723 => 2.00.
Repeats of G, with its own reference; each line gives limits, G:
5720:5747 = -0.001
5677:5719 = 0.014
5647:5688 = 0.007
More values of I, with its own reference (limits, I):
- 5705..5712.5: 5709.25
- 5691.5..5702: 5692.18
